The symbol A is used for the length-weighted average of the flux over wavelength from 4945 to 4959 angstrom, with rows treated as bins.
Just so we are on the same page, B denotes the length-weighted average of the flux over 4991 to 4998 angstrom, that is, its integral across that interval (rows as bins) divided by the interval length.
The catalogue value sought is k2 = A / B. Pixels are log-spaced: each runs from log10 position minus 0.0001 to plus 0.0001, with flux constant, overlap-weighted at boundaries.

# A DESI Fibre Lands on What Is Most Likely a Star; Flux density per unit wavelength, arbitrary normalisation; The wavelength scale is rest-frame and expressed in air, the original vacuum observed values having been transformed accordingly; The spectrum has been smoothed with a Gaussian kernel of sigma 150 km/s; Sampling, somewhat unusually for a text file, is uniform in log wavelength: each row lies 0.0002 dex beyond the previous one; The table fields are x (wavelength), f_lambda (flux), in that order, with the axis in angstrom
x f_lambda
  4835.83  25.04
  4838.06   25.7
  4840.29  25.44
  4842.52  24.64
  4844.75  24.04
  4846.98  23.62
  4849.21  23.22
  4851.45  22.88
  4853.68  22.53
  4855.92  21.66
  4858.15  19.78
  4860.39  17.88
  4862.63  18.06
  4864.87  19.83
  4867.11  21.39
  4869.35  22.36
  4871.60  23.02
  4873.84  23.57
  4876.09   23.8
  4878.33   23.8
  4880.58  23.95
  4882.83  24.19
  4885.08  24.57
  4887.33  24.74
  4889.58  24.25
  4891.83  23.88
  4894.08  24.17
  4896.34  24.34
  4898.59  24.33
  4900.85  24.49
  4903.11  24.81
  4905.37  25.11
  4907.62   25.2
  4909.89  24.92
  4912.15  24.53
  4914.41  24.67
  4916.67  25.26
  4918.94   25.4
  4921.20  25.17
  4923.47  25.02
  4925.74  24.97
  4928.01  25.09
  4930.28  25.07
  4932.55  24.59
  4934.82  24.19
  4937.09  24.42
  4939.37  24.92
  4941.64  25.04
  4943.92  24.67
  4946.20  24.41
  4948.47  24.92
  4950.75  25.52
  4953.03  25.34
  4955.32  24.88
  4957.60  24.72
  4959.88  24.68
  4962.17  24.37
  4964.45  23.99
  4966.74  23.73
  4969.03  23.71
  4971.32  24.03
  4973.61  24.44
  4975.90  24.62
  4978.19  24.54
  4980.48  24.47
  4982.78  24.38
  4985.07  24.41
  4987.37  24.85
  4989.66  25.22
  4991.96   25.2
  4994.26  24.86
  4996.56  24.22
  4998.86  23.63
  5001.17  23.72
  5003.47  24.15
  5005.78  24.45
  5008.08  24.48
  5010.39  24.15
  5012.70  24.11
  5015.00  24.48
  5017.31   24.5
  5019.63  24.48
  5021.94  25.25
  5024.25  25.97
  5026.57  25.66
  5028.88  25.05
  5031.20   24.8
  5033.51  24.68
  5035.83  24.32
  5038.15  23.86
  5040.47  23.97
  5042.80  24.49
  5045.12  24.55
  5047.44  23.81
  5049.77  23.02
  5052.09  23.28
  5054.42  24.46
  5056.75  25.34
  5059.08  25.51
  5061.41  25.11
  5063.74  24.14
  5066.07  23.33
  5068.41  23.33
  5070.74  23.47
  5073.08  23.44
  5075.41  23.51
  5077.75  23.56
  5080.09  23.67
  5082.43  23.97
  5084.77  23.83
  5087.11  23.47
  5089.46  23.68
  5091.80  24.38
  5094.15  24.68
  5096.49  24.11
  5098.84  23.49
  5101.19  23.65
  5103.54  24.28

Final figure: 1.01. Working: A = 25.0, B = 24.7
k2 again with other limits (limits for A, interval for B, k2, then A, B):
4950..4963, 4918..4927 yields 0.99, 24.9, 25.1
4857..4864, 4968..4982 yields 0.77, 18.6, 24.3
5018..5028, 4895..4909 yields 1.02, 25.3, 24.7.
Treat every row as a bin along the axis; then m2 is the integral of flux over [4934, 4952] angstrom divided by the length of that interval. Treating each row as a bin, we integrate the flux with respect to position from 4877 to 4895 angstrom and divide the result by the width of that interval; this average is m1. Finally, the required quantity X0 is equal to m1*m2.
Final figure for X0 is 600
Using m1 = 24.2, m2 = 24.8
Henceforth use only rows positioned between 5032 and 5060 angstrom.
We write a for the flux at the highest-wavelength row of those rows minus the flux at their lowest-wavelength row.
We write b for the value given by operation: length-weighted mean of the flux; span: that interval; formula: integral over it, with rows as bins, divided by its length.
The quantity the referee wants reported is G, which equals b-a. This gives 23.4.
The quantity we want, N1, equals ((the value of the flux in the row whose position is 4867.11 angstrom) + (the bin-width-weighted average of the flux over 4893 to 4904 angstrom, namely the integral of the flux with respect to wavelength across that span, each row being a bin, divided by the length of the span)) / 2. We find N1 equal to 22.9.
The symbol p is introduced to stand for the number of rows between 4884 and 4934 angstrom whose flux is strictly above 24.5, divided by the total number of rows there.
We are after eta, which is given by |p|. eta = 0.73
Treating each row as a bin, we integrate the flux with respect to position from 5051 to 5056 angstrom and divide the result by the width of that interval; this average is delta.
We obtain 24.0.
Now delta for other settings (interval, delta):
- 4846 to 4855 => 23.0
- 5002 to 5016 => 24.3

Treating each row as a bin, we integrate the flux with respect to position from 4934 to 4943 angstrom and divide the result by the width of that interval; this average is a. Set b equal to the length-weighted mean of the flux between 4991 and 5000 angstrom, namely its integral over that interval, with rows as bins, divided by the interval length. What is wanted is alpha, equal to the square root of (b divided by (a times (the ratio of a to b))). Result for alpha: 0.99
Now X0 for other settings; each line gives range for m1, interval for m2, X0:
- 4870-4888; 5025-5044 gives 588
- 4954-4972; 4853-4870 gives 493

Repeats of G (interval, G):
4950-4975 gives 25.5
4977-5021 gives 24.5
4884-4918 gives 23.9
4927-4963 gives 25.5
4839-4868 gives 26.0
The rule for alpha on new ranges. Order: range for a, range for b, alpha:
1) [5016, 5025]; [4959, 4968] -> 0.97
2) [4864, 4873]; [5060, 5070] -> 1.10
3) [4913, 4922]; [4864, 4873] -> 0.87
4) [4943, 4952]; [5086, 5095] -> 0.96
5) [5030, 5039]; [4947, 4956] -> 1.03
